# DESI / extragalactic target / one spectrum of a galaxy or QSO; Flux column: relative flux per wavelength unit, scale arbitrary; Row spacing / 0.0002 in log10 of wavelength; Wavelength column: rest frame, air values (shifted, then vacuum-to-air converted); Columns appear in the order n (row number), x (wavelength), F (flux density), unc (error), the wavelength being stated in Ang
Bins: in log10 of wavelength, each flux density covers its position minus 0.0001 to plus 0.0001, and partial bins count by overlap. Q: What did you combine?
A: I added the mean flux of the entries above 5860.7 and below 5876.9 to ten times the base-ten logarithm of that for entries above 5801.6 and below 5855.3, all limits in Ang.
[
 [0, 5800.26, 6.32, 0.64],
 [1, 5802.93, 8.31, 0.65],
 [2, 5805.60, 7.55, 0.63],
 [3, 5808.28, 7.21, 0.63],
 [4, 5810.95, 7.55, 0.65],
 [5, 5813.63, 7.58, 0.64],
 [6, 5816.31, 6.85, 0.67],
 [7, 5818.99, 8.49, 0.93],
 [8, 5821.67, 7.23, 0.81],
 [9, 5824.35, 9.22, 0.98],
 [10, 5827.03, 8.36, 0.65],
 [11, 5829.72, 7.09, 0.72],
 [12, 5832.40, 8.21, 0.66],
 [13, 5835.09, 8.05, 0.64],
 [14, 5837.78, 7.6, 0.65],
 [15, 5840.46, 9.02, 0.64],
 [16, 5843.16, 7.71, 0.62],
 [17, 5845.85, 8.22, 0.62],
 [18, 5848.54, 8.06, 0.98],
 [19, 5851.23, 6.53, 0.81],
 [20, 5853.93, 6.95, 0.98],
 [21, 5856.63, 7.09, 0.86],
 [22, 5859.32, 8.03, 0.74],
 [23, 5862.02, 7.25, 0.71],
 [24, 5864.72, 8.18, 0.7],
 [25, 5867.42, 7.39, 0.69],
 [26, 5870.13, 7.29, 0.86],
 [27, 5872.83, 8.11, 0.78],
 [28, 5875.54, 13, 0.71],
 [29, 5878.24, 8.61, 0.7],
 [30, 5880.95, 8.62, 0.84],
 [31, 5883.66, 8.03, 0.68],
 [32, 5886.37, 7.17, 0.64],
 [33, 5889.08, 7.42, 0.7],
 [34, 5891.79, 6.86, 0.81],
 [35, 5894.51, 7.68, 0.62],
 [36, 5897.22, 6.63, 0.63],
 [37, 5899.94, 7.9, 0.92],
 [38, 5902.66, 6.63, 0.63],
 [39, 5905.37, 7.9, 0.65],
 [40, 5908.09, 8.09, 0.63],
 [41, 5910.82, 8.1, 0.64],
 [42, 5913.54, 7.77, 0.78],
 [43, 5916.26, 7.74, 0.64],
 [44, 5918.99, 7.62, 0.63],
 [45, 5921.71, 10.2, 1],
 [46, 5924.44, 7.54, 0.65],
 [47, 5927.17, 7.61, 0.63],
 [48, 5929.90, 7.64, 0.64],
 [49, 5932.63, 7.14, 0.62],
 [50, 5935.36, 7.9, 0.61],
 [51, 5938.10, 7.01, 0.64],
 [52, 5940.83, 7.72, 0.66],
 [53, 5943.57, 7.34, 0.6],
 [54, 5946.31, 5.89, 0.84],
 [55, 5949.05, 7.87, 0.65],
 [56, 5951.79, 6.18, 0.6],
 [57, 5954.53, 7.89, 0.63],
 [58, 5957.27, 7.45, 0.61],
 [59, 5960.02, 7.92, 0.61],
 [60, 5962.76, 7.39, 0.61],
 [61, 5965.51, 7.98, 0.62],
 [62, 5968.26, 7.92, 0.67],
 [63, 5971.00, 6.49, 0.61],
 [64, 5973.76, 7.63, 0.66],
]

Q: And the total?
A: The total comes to 17.5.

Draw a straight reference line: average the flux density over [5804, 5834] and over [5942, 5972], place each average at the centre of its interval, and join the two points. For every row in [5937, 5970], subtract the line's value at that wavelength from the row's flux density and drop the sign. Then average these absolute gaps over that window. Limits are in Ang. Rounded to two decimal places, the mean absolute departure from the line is 0.56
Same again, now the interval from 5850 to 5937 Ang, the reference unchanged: 0.71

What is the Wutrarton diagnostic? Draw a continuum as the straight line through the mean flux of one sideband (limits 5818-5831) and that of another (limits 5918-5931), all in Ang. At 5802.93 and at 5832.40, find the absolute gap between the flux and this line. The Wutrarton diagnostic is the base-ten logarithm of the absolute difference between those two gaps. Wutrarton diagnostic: -0.9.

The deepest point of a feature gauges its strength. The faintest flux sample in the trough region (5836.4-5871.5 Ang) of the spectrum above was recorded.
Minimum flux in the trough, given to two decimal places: 6.53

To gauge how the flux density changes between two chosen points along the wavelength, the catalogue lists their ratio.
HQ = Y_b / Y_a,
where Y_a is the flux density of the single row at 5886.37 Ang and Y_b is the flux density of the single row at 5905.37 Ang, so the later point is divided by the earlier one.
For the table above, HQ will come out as 1.10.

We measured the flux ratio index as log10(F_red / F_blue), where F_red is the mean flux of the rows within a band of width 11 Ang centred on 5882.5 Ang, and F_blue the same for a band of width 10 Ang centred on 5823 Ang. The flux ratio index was -0.01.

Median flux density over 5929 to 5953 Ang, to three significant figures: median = 7.34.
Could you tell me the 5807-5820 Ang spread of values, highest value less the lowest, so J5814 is 1.6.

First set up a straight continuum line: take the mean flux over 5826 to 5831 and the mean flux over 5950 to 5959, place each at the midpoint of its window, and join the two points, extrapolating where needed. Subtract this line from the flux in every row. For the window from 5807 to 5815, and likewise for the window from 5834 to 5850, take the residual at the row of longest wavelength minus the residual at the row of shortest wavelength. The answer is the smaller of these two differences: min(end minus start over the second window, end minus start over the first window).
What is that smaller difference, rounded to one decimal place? 0.1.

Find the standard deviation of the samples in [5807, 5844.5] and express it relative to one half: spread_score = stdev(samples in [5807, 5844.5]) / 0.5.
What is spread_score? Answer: 1.4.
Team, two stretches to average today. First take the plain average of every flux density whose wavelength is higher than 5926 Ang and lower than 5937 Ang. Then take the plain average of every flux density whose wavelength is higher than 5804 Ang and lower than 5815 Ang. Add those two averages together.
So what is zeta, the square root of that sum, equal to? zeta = 3.879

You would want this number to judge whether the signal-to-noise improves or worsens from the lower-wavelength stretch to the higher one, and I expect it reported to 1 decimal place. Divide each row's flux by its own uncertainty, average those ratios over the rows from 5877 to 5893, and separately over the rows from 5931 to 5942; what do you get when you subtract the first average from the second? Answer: 1.0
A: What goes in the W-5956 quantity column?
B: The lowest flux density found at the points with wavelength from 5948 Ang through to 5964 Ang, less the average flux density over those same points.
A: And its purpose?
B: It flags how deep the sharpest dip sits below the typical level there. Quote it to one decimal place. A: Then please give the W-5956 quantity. -1.3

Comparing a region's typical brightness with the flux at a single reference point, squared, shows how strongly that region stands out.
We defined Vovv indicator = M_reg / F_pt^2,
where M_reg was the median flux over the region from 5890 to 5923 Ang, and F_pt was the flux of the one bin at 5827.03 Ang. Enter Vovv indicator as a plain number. 0.111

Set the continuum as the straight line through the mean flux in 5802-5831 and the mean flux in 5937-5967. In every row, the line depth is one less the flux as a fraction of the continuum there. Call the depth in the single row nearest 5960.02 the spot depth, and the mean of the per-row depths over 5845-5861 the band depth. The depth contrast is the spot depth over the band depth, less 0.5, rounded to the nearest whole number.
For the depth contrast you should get -4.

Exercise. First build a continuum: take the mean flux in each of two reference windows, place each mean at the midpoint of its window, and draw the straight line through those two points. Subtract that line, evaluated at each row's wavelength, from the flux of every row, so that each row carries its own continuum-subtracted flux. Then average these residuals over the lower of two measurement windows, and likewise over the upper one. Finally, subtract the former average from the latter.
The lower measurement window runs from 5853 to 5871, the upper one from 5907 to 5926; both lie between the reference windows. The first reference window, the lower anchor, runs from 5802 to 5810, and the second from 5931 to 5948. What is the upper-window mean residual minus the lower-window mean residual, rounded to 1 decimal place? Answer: 0.9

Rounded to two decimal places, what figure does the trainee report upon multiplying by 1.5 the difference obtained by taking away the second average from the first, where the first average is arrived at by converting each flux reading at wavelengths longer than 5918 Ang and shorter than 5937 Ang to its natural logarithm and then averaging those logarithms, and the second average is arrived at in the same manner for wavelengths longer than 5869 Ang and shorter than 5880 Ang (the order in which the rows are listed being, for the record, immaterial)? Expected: -0.20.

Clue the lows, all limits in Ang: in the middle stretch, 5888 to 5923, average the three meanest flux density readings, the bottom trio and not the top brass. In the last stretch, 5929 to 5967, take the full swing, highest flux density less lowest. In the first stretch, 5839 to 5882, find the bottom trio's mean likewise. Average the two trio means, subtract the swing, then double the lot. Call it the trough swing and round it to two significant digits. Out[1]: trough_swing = 9.4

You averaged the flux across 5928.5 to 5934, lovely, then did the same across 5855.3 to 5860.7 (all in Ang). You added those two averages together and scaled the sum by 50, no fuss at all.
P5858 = 748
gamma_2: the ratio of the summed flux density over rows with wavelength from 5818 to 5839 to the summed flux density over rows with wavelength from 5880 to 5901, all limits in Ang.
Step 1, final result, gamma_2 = 1.07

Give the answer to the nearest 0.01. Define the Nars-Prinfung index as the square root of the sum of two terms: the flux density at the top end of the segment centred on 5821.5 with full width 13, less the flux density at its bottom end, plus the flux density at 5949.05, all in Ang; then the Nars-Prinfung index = 3.06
